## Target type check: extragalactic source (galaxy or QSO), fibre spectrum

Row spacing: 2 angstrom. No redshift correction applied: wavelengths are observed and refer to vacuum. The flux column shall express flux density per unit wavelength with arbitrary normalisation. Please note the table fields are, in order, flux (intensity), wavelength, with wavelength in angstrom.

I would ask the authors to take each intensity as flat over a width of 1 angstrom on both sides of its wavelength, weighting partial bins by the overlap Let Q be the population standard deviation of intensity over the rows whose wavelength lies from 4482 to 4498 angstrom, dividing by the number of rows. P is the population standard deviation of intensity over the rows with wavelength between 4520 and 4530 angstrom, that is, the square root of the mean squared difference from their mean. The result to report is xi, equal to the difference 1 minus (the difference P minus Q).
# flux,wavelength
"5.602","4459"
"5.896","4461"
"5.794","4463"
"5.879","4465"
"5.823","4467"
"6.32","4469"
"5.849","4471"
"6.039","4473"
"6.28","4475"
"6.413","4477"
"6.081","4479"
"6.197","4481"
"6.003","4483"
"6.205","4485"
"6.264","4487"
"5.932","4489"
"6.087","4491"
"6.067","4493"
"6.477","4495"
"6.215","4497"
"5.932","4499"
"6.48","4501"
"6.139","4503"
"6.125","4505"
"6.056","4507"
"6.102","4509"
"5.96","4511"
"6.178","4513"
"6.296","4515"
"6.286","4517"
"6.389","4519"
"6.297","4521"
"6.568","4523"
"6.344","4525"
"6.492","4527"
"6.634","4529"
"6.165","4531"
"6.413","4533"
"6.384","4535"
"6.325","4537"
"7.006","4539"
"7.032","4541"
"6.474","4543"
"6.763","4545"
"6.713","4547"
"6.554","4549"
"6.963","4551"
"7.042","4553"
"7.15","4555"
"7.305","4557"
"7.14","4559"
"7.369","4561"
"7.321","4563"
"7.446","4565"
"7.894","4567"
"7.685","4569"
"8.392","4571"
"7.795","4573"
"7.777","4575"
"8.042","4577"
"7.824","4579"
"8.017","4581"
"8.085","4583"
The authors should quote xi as 1.03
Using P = 0.129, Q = 0.16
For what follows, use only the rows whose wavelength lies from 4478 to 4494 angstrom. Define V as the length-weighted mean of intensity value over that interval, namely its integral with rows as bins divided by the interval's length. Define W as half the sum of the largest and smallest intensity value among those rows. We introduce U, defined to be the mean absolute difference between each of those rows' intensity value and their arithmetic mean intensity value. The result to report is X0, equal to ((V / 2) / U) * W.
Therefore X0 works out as 211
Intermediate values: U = 0.09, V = 6.10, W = 6.1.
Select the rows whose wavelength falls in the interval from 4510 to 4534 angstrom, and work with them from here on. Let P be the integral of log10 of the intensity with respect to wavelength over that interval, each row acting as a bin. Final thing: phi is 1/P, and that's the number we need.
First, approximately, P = 19.24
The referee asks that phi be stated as 0.0520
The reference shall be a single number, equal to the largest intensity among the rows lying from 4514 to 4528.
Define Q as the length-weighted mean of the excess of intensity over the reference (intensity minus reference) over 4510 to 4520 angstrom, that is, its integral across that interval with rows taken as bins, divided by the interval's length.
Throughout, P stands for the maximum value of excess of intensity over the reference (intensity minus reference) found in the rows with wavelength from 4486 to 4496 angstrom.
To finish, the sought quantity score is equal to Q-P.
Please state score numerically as -0.3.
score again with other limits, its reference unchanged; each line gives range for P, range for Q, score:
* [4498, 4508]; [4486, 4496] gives -0.3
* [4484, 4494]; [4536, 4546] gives 0.5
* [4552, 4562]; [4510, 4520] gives -1.1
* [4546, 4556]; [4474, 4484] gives -1.0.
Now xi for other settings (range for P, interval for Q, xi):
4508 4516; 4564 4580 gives 1.14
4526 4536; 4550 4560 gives 0.96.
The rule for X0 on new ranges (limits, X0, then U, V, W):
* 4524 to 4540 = 118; 0.18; 6.47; 6.6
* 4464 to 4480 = 98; 0.19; 6.09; 6.1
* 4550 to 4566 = 181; 0.14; 7.22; 7.2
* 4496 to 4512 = 167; 0.11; 6.13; 6.2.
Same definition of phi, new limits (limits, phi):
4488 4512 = 0.0529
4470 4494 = 0.0530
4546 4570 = 0.0486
